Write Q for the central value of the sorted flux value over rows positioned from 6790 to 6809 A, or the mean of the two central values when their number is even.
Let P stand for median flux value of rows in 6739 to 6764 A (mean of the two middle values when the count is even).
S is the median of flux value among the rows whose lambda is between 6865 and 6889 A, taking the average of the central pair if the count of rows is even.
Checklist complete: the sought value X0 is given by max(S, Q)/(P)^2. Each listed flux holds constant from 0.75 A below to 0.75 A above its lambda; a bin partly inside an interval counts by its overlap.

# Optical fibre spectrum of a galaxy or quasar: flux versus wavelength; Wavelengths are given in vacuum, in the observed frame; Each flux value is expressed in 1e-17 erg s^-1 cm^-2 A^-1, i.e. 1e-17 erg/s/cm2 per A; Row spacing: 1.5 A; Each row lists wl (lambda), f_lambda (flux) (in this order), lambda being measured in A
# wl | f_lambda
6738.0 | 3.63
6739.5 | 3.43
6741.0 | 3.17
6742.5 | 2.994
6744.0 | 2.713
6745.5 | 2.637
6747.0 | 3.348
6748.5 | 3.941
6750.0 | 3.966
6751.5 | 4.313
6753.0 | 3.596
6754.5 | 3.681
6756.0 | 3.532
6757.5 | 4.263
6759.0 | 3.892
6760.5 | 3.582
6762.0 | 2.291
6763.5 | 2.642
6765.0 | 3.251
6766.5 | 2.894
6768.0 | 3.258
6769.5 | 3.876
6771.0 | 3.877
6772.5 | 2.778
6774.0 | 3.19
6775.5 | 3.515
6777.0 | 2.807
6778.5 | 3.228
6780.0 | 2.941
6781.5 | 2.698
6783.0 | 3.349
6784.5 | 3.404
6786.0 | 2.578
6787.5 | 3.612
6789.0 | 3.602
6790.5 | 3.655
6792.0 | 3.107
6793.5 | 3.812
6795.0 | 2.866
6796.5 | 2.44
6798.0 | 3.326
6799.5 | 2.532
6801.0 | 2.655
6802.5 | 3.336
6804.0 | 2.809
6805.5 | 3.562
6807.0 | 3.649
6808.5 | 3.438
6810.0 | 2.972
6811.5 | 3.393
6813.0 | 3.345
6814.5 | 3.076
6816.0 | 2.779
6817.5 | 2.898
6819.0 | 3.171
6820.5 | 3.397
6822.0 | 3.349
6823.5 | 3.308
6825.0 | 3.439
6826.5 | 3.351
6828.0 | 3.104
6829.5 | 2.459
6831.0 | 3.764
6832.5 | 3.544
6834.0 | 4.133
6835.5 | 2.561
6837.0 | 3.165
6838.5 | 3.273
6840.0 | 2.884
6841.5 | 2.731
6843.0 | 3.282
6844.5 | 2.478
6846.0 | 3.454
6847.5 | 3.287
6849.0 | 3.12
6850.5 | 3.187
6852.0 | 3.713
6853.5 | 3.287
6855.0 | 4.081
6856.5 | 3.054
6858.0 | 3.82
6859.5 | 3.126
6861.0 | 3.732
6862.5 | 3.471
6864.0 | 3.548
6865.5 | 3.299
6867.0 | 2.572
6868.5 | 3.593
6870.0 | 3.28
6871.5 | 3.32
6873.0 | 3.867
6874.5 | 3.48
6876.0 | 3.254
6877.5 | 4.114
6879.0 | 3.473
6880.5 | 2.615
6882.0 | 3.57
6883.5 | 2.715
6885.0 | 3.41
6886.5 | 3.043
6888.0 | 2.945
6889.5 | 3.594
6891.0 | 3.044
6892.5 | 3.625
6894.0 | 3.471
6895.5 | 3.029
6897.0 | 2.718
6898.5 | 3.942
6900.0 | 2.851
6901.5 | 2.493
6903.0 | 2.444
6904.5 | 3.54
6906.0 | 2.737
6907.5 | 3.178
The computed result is 0.267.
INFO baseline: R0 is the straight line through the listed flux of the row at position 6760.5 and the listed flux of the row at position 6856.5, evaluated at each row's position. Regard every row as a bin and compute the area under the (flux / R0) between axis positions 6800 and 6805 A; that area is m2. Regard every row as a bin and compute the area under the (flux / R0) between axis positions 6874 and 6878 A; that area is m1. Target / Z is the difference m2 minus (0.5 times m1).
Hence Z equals 2.0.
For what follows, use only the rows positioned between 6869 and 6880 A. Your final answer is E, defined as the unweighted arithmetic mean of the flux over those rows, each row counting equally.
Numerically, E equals 3.54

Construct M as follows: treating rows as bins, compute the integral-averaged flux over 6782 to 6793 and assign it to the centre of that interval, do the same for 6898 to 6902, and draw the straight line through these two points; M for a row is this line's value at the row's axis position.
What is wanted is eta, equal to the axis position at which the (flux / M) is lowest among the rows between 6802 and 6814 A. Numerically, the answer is 6804.0 A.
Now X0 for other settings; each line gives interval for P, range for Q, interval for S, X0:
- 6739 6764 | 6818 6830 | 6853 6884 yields 0.278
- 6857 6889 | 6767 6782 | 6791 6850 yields 0.281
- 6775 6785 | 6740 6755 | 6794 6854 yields 0.333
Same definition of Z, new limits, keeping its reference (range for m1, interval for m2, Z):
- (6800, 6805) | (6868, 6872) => 2.4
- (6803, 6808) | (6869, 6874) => 3.4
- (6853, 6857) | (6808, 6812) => 1.6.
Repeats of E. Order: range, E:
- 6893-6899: 3.29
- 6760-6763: 2.94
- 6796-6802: 2.74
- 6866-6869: 3.08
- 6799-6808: 3.09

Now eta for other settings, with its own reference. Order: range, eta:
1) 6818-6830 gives 6829.5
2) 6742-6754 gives 6745.5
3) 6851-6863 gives 6856.5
